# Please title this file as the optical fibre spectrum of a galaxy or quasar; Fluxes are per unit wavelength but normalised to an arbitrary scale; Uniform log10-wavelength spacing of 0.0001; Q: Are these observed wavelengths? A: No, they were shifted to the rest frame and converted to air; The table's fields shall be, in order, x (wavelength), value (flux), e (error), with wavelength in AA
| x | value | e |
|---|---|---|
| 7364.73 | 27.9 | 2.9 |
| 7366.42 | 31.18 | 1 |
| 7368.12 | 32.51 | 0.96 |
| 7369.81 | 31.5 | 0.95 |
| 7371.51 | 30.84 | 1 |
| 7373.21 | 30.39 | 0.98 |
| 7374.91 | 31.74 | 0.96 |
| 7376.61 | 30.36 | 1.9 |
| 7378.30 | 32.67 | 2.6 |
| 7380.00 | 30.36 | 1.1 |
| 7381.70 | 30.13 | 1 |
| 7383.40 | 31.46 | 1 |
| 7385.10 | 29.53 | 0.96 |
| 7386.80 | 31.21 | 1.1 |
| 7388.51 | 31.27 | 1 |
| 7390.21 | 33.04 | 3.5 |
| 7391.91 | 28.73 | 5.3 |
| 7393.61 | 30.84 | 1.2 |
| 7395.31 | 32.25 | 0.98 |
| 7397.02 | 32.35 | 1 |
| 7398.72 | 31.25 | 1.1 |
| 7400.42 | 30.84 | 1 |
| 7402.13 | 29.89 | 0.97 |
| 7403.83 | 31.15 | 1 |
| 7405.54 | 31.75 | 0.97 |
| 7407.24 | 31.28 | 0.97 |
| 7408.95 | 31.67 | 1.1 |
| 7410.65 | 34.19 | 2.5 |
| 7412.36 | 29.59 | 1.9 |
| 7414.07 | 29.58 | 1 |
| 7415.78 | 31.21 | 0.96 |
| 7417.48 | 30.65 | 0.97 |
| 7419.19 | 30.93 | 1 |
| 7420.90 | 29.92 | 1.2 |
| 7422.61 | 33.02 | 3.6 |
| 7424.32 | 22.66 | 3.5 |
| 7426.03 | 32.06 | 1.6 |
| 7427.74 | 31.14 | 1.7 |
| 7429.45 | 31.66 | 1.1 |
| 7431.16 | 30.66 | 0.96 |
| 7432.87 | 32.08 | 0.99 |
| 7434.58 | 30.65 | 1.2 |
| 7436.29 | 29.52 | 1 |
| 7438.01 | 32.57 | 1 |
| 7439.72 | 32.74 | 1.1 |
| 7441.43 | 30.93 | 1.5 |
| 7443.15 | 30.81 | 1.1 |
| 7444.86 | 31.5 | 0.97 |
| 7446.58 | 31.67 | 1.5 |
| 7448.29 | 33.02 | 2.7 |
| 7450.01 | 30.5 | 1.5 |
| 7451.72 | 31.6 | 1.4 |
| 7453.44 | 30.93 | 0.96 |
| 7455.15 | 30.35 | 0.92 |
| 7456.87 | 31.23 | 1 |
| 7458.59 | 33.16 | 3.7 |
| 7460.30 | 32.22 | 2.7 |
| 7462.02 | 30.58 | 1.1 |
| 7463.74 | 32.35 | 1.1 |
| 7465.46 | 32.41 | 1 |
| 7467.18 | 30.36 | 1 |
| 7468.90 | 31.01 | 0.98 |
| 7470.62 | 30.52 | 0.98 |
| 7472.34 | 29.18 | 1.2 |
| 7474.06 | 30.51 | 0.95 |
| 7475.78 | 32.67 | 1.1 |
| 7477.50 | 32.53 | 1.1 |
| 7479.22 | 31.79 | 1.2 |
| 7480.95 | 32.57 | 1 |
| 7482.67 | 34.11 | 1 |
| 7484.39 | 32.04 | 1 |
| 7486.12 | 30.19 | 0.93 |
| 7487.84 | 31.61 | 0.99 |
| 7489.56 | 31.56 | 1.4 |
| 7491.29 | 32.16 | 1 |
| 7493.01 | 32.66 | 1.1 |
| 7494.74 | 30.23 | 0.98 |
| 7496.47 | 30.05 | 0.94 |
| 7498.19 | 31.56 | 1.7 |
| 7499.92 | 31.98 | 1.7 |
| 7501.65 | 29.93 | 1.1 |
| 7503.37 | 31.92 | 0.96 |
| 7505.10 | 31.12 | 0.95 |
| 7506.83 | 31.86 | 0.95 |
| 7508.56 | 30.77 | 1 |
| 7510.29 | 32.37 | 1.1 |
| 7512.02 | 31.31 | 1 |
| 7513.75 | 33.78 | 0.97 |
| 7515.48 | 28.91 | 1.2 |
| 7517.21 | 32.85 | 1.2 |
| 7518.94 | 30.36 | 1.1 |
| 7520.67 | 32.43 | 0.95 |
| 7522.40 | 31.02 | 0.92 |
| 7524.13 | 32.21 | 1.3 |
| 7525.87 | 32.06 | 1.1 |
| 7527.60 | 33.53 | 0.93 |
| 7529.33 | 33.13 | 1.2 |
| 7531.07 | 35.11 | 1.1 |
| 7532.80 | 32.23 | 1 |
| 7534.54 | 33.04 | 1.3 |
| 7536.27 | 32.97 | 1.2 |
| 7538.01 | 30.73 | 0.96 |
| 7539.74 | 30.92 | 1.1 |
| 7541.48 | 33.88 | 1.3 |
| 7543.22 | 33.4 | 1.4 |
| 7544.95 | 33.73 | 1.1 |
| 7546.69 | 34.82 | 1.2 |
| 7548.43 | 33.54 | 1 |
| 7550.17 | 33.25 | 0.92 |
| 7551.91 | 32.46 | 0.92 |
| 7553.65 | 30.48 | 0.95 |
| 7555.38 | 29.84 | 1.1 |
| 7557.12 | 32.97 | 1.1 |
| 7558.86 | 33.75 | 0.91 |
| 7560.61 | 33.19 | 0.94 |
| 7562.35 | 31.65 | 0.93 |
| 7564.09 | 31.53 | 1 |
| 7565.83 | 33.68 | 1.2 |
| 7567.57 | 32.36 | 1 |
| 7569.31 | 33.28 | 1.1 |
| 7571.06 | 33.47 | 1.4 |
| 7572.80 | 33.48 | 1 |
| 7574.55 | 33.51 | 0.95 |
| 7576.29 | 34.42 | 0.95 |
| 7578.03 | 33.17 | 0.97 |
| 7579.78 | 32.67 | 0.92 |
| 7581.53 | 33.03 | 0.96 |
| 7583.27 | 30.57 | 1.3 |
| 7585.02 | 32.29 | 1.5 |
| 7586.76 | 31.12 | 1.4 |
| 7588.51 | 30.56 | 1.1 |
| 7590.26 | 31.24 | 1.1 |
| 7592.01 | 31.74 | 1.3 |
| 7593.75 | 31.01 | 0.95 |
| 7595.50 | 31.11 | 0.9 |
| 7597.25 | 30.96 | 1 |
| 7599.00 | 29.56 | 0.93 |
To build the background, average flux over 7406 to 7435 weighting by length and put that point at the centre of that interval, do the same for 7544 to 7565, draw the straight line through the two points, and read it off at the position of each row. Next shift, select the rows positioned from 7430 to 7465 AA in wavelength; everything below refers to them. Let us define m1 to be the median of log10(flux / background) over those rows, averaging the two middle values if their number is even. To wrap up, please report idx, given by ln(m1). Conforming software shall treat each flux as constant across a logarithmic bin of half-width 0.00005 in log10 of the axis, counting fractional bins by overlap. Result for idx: -6.1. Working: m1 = 0.0023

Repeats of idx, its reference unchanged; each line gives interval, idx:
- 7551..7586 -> -6.3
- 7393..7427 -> -4.9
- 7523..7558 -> -4.8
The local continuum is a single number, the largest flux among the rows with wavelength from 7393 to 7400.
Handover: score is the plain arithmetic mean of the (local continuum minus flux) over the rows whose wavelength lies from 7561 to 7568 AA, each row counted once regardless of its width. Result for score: 0.0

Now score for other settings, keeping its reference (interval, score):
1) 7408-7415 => 1.1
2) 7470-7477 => 1.6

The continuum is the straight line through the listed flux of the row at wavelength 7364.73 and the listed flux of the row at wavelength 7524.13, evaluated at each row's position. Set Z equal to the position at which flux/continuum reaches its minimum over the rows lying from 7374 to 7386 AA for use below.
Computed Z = 7385.10 AA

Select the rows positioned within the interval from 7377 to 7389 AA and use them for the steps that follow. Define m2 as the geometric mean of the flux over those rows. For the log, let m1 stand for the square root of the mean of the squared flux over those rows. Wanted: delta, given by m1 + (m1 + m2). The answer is 93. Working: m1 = 31.0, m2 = 30.9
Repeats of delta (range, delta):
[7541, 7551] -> 101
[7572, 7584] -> 99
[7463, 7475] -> 93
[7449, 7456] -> 93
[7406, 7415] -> 94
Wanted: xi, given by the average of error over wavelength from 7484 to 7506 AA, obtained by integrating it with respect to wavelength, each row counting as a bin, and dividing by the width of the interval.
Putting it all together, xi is 1.1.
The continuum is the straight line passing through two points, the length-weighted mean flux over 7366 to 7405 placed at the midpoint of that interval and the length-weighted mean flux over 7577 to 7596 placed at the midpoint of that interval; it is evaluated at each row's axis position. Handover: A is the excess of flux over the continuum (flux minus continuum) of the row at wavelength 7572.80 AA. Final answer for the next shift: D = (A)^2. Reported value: 3.2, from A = 1.8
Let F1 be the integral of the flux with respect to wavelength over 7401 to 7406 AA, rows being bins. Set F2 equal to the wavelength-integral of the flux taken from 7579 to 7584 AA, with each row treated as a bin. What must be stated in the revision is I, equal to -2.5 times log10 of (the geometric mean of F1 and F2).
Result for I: -5.49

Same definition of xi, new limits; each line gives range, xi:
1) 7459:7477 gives 1.3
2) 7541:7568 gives 1.1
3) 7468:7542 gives 1.1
